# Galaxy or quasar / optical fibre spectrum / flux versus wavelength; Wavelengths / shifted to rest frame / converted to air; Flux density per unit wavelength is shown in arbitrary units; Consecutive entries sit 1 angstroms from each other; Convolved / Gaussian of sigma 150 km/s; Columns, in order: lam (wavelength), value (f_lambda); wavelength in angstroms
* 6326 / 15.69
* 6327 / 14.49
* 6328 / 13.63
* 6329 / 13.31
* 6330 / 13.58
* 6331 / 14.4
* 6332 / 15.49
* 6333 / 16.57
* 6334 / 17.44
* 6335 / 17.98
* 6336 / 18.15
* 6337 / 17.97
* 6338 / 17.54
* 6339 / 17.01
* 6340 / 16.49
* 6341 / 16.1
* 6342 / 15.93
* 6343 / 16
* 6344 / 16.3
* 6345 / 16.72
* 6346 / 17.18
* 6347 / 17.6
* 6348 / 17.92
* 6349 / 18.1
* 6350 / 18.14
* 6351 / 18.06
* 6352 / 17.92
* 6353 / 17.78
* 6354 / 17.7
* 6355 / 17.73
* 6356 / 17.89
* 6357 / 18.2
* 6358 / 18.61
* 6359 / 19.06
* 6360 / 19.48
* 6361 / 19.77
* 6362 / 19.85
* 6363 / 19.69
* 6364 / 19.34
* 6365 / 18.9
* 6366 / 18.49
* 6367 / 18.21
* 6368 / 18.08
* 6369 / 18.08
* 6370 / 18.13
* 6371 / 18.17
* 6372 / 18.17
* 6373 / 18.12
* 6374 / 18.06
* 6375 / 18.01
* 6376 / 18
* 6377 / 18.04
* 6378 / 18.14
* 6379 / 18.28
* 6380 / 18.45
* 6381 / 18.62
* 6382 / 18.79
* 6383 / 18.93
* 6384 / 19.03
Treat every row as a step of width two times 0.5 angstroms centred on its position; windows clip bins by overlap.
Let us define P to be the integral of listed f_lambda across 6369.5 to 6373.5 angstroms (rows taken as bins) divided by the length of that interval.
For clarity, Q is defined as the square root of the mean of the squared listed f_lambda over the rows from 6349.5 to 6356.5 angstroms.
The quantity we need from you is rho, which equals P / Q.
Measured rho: 1.01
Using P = 18.1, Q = 17.9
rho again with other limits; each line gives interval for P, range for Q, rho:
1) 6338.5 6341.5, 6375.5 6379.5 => 0.91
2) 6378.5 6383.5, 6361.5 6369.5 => 0.99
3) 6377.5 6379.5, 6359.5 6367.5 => 0.95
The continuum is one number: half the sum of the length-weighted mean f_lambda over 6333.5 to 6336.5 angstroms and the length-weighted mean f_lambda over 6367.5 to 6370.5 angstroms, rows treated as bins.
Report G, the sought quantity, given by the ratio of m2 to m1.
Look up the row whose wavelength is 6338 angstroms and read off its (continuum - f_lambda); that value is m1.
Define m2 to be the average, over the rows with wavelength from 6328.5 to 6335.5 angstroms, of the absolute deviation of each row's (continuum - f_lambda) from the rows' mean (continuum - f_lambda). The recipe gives 4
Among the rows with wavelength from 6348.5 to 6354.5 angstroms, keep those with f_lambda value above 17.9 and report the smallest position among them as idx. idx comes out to 6349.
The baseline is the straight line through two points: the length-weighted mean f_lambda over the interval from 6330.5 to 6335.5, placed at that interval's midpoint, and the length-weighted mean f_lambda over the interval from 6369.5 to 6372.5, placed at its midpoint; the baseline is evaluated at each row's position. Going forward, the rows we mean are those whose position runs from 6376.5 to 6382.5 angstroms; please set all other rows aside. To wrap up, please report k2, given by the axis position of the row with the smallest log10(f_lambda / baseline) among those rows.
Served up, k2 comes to 6377 angstroms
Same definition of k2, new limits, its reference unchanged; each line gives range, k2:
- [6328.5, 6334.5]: 6329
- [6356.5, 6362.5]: 6357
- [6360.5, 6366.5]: 6366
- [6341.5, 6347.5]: 6342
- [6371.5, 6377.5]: 6377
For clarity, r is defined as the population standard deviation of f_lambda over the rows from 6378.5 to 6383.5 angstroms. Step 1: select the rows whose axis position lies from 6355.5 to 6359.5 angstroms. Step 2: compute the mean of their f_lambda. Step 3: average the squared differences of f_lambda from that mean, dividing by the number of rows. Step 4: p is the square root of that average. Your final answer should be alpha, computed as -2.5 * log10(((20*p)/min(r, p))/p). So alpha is -4.8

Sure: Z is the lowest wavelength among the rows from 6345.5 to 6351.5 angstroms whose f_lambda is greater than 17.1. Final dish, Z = 6346 angstroms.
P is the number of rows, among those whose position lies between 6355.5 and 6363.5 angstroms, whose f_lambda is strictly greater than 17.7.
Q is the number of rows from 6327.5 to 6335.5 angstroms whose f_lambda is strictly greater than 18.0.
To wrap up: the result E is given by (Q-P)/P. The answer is -1.00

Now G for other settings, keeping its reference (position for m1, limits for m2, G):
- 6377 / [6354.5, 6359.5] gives -7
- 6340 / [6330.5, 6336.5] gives 1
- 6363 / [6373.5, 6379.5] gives 0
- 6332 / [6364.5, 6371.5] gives 0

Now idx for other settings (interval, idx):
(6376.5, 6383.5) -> 6377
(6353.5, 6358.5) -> 6357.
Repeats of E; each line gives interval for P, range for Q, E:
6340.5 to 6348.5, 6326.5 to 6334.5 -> -1.00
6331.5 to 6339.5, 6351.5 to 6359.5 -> 0.00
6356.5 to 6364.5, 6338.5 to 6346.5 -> -1.00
